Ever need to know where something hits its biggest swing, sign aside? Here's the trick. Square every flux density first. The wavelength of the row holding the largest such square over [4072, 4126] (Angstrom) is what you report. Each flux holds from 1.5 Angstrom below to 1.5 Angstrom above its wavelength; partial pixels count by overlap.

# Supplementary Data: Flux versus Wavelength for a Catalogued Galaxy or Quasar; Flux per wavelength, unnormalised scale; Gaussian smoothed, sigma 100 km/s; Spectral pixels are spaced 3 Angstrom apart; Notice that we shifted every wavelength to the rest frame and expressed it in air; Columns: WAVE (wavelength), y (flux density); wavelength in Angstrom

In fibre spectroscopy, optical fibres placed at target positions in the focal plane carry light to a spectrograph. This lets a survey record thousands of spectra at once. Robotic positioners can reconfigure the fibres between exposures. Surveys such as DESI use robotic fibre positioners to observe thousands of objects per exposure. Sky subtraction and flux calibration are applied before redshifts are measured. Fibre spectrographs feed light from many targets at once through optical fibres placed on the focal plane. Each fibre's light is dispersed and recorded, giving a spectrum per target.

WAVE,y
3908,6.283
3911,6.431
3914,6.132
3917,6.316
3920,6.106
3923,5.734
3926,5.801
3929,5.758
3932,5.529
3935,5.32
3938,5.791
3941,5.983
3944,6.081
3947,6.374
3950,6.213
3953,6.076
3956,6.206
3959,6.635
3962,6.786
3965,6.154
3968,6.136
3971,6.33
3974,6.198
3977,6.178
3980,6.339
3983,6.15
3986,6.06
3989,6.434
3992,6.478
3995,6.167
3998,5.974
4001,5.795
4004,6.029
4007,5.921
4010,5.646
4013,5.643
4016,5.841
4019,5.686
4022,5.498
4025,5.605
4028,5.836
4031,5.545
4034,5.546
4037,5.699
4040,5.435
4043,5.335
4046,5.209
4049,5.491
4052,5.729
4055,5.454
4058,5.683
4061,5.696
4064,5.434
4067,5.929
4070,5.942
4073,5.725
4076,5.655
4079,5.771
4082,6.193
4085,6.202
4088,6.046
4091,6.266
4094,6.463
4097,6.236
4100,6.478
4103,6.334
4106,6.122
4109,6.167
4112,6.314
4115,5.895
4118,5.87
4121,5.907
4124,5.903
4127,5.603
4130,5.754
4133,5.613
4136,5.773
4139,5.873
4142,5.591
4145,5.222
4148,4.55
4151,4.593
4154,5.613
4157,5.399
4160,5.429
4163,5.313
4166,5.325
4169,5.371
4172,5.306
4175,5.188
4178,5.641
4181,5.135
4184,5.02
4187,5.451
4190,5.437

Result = 4100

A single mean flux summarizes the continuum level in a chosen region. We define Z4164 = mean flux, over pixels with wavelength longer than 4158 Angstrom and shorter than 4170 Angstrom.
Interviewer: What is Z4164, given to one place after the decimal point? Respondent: 5.4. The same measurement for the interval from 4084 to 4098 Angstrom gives 6.2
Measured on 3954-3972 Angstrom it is 6.4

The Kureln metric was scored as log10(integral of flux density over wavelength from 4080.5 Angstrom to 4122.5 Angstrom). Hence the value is 2.41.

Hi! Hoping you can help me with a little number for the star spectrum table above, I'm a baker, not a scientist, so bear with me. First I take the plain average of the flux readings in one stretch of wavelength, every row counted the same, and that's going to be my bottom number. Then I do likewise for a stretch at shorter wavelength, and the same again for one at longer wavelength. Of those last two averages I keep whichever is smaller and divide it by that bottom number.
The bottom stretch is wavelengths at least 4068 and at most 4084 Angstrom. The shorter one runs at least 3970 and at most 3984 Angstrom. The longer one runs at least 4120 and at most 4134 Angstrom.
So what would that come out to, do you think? 0.98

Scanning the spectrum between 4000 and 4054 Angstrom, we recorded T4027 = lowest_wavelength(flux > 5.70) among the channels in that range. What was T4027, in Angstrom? 4001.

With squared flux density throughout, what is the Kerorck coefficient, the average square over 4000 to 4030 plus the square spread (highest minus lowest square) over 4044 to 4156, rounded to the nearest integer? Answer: 54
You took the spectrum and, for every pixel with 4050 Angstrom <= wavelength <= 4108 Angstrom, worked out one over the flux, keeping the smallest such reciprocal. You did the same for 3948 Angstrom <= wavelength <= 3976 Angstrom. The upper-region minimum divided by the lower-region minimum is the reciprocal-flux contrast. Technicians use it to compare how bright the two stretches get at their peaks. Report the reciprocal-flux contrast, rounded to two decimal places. 1.05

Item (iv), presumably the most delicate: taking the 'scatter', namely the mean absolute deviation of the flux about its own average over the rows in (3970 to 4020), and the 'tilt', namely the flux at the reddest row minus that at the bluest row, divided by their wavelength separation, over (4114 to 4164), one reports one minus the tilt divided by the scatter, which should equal 1.05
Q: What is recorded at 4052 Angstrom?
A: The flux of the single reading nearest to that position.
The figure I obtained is 5.729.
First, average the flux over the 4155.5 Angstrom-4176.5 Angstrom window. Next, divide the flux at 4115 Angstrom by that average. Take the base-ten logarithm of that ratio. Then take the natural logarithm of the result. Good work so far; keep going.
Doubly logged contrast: -3.13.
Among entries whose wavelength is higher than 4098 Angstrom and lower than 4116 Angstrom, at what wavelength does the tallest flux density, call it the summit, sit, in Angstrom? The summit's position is 4100 Angstrom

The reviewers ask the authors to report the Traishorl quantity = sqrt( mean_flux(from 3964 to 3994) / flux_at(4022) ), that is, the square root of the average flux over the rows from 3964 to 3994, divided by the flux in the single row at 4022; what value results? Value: 1.07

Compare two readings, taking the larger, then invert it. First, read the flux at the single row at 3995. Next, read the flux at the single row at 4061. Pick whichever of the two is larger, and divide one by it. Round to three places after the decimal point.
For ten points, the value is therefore 0.162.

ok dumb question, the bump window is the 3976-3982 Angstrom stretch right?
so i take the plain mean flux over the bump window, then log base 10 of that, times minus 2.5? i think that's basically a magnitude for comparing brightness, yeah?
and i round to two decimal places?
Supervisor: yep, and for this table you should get -1.99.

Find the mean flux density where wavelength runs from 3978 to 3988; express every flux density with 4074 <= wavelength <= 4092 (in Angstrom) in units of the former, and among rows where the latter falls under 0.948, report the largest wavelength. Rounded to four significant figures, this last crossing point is 4079 Angstrom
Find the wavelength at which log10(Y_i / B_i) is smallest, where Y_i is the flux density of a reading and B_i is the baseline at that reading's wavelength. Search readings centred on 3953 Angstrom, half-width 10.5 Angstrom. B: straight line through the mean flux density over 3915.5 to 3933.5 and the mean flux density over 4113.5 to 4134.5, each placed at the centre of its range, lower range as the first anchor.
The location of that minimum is 3953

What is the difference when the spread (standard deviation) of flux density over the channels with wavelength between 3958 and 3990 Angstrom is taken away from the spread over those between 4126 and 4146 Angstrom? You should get -0.02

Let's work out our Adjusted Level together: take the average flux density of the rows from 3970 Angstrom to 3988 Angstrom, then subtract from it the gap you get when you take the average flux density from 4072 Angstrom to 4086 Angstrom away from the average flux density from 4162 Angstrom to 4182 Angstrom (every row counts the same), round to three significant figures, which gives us 6.79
